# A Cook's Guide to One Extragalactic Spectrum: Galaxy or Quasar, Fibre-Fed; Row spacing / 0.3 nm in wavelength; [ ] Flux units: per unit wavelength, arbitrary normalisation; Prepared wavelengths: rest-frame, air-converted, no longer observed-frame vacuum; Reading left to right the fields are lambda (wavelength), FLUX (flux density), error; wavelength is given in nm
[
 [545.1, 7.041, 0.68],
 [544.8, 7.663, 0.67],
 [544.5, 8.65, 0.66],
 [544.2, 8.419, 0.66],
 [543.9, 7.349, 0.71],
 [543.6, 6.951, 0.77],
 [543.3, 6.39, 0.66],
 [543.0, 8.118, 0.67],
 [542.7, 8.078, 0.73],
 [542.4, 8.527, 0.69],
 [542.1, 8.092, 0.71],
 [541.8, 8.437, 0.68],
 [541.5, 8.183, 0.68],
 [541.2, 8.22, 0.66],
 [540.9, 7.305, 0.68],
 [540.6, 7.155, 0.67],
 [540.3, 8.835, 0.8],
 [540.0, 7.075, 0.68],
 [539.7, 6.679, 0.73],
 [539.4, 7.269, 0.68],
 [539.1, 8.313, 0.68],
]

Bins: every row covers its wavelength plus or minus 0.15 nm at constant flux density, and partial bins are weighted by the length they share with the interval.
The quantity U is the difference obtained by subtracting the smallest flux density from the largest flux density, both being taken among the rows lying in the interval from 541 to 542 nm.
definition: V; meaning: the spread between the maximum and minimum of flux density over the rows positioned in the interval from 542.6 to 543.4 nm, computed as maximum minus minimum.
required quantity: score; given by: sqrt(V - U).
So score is 1.21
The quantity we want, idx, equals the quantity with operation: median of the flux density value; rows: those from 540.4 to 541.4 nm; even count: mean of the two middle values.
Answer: 7.3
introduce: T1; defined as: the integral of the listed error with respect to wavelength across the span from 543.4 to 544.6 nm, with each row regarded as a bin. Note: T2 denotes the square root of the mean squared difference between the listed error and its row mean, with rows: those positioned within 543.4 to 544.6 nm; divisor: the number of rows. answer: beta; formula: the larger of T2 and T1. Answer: 0.840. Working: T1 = 0.840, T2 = 0.0453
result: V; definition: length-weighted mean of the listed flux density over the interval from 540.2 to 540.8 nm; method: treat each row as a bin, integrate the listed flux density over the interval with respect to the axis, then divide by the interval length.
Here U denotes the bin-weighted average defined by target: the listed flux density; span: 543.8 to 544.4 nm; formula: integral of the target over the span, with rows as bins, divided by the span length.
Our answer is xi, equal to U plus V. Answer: 15.9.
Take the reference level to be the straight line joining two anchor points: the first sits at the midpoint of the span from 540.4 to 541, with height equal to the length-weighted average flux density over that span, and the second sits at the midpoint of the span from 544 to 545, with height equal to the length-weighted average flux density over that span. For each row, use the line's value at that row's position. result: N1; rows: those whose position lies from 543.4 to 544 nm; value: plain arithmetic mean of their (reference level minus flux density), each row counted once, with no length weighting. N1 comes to 0.8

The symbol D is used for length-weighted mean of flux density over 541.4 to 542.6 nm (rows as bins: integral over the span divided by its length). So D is 8.3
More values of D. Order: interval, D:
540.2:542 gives 8.0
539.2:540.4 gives 7.4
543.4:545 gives 7.7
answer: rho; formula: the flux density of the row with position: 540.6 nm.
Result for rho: 7.155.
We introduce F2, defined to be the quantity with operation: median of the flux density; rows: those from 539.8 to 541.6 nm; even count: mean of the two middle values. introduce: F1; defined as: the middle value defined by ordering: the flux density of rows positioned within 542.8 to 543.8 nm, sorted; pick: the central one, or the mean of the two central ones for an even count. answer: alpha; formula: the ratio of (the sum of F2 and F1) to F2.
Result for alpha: 1.90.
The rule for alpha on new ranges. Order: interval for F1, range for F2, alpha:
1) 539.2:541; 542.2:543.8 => 1.89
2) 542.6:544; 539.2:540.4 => 2.02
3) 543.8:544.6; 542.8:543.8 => 2.21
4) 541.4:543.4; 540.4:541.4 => 2.11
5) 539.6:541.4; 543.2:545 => 1.96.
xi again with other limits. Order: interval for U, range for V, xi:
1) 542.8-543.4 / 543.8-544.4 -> 15.4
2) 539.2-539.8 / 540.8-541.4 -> 14.9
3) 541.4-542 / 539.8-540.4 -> 16.1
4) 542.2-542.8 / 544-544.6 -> 16.7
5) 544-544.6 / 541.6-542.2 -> 16.7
